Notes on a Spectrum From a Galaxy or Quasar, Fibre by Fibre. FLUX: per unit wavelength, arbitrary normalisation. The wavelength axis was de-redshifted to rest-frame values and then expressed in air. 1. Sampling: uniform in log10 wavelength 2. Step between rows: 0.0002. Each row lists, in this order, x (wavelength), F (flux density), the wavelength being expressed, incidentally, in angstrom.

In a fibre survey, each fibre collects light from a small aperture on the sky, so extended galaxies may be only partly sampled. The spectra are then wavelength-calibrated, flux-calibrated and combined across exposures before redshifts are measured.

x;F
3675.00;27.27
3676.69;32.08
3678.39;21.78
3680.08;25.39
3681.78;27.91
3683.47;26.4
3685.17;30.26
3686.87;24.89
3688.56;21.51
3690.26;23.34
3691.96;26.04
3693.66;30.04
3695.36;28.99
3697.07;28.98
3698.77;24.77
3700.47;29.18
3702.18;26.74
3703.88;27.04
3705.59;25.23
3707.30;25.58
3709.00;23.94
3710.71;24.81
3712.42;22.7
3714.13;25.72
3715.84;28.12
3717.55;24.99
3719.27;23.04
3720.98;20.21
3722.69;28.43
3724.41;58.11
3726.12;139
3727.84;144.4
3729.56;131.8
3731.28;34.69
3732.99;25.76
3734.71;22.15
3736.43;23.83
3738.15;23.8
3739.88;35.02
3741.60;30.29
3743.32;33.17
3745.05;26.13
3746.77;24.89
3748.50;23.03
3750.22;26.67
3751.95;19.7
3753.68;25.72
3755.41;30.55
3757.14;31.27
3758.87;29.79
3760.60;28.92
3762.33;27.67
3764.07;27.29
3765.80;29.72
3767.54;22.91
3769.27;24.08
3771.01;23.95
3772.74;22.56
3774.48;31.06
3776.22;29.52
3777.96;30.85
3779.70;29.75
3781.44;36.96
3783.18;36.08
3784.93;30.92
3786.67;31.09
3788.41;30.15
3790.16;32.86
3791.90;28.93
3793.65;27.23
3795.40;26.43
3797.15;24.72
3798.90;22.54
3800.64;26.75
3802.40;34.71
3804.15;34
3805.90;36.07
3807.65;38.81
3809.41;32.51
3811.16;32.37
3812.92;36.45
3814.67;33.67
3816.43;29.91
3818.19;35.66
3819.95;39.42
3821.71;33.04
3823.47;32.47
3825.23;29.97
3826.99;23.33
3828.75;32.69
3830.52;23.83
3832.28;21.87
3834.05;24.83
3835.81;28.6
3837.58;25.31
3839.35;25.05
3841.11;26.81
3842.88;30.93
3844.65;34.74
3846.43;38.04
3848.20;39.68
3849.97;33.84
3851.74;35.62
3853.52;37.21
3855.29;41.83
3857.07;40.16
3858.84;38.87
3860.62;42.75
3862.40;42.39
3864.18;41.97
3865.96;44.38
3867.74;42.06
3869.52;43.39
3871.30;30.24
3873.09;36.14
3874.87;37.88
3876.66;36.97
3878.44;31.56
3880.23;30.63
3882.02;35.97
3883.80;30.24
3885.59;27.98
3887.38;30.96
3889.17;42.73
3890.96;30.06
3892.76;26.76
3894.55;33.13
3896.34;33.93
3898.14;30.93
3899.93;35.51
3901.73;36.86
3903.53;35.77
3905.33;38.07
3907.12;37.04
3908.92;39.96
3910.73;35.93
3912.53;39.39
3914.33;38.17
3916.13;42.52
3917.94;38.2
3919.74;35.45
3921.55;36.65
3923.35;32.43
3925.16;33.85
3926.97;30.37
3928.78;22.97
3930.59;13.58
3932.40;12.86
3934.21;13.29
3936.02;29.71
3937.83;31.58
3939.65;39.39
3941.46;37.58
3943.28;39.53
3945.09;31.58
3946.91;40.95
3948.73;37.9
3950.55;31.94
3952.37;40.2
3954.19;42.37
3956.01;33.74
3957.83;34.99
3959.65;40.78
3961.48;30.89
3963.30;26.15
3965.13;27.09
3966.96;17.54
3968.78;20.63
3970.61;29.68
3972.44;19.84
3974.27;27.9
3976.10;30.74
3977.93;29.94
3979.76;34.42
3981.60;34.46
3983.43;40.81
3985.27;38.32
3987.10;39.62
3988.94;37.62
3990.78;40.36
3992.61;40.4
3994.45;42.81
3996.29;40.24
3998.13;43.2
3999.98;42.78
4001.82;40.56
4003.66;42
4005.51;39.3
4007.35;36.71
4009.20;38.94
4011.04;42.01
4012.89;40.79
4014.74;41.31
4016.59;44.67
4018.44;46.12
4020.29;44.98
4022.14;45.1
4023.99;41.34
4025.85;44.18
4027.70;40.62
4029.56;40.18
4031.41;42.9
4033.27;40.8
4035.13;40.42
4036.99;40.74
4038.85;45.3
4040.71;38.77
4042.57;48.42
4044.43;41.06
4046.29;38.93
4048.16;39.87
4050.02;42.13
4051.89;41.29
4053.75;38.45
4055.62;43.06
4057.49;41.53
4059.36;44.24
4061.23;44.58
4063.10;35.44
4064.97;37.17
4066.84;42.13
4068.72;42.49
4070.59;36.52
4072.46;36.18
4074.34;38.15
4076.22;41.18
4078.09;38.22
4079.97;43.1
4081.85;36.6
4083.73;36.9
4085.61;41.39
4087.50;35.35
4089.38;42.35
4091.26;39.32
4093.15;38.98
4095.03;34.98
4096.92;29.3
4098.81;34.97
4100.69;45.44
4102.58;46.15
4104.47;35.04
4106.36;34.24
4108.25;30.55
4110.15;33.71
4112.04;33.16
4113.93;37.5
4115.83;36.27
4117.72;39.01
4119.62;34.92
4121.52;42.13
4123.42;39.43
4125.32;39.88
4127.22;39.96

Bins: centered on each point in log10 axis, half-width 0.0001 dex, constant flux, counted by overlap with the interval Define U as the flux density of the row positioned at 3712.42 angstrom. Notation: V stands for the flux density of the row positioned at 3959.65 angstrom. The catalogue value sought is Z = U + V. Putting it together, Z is 63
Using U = 22.7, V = 40.78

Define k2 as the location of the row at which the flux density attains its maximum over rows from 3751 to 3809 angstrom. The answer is 3807.65 angstrom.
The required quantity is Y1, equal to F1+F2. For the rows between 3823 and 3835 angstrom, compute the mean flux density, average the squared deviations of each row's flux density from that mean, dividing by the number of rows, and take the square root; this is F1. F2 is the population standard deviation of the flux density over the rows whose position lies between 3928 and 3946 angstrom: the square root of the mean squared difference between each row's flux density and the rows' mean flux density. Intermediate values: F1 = 4.2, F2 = 10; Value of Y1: 15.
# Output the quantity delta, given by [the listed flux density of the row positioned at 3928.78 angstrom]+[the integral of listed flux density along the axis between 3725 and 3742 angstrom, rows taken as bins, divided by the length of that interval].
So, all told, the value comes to 85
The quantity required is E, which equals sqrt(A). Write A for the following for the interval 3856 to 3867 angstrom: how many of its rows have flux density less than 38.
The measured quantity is 0.0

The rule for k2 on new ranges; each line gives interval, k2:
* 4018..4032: 4018.44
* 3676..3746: 3727.84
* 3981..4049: 4042.57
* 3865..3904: 3865.96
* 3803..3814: 3807.65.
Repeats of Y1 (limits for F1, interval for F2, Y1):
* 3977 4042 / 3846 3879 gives 7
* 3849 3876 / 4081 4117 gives 8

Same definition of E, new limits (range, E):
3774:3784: 2.4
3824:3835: 2.4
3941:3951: 2.0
